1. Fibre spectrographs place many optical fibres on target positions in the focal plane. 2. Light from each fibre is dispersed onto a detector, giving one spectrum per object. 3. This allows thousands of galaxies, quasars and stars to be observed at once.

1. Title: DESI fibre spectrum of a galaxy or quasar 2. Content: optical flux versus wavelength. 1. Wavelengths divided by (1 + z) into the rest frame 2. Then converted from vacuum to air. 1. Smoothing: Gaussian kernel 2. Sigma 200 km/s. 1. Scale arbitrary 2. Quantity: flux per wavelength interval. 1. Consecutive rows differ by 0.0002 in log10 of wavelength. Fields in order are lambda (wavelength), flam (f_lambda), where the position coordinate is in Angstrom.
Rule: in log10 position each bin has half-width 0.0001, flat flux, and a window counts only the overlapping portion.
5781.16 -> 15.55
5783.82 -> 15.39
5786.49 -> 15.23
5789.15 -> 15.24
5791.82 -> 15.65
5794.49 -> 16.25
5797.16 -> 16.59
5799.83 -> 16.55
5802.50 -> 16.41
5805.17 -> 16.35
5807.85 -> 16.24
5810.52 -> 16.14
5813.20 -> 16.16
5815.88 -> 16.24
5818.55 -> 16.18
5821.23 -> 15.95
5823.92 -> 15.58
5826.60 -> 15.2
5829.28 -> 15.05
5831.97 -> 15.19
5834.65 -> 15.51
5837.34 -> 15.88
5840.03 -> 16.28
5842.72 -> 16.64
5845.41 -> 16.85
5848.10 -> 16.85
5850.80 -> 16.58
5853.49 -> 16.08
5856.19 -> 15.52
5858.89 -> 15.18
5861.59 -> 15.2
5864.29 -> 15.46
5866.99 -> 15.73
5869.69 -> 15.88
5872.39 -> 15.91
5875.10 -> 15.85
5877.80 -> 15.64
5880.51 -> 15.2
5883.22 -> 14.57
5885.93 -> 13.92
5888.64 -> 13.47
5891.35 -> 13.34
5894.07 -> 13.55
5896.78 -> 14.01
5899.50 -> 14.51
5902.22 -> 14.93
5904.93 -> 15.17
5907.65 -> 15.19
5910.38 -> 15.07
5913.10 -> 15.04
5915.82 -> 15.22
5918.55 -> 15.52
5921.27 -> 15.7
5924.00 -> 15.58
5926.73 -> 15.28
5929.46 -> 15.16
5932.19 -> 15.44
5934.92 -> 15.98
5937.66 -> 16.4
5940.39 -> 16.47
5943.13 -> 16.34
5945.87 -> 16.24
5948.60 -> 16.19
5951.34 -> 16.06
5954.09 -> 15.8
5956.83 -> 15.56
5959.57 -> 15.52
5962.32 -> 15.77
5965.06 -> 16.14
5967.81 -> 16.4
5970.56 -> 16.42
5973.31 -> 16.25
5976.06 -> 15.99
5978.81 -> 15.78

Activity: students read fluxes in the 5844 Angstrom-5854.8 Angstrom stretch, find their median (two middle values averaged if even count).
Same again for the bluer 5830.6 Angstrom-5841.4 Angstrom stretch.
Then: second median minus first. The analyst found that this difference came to -1.02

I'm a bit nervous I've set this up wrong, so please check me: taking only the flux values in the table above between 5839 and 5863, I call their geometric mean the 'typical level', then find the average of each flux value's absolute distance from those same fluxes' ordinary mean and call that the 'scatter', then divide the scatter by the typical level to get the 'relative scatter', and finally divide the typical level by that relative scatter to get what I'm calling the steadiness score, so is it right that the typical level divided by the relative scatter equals 459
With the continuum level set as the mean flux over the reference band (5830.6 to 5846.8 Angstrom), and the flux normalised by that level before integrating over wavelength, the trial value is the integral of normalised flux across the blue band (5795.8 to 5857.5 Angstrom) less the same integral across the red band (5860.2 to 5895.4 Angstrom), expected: 29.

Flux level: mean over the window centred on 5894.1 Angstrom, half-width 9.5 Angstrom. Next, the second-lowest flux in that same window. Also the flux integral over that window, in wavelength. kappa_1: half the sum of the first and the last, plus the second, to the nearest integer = 153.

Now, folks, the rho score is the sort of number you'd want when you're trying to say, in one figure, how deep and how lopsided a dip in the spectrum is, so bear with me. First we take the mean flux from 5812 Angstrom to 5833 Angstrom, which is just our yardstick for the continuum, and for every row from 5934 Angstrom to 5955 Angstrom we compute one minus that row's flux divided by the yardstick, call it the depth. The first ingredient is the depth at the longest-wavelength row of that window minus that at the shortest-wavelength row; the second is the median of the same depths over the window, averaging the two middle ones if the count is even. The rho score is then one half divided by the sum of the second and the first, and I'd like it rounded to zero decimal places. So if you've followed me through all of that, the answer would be -23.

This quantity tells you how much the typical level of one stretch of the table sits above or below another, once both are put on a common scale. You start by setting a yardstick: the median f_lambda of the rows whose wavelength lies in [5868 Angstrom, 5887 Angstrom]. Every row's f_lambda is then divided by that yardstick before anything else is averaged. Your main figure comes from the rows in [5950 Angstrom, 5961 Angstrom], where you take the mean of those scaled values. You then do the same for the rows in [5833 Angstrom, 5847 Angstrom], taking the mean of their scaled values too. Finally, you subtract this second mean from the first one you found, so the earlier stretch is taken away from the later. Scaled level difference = -0.03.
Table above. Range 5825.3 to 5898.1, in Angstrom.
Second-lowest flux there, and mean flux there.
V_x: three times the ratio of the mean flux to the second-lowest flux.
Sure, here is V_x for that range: 3.419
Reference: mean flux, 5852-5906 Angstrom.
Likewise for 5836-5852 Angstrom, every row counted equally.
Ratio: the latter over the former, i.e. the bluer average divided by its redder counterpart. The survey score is 1.10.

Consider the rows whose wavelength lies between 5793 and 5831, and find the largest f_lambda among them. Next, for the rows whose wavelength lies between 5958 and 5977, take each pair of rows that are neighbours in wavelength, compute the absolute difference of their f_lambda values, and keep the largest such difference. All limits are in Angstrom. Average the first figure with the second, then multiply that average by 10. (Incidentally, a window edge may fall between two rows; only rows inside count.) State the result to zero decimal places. 85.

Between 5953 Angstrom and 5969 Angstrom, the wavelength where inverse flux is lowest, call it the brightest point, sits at 5967.81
